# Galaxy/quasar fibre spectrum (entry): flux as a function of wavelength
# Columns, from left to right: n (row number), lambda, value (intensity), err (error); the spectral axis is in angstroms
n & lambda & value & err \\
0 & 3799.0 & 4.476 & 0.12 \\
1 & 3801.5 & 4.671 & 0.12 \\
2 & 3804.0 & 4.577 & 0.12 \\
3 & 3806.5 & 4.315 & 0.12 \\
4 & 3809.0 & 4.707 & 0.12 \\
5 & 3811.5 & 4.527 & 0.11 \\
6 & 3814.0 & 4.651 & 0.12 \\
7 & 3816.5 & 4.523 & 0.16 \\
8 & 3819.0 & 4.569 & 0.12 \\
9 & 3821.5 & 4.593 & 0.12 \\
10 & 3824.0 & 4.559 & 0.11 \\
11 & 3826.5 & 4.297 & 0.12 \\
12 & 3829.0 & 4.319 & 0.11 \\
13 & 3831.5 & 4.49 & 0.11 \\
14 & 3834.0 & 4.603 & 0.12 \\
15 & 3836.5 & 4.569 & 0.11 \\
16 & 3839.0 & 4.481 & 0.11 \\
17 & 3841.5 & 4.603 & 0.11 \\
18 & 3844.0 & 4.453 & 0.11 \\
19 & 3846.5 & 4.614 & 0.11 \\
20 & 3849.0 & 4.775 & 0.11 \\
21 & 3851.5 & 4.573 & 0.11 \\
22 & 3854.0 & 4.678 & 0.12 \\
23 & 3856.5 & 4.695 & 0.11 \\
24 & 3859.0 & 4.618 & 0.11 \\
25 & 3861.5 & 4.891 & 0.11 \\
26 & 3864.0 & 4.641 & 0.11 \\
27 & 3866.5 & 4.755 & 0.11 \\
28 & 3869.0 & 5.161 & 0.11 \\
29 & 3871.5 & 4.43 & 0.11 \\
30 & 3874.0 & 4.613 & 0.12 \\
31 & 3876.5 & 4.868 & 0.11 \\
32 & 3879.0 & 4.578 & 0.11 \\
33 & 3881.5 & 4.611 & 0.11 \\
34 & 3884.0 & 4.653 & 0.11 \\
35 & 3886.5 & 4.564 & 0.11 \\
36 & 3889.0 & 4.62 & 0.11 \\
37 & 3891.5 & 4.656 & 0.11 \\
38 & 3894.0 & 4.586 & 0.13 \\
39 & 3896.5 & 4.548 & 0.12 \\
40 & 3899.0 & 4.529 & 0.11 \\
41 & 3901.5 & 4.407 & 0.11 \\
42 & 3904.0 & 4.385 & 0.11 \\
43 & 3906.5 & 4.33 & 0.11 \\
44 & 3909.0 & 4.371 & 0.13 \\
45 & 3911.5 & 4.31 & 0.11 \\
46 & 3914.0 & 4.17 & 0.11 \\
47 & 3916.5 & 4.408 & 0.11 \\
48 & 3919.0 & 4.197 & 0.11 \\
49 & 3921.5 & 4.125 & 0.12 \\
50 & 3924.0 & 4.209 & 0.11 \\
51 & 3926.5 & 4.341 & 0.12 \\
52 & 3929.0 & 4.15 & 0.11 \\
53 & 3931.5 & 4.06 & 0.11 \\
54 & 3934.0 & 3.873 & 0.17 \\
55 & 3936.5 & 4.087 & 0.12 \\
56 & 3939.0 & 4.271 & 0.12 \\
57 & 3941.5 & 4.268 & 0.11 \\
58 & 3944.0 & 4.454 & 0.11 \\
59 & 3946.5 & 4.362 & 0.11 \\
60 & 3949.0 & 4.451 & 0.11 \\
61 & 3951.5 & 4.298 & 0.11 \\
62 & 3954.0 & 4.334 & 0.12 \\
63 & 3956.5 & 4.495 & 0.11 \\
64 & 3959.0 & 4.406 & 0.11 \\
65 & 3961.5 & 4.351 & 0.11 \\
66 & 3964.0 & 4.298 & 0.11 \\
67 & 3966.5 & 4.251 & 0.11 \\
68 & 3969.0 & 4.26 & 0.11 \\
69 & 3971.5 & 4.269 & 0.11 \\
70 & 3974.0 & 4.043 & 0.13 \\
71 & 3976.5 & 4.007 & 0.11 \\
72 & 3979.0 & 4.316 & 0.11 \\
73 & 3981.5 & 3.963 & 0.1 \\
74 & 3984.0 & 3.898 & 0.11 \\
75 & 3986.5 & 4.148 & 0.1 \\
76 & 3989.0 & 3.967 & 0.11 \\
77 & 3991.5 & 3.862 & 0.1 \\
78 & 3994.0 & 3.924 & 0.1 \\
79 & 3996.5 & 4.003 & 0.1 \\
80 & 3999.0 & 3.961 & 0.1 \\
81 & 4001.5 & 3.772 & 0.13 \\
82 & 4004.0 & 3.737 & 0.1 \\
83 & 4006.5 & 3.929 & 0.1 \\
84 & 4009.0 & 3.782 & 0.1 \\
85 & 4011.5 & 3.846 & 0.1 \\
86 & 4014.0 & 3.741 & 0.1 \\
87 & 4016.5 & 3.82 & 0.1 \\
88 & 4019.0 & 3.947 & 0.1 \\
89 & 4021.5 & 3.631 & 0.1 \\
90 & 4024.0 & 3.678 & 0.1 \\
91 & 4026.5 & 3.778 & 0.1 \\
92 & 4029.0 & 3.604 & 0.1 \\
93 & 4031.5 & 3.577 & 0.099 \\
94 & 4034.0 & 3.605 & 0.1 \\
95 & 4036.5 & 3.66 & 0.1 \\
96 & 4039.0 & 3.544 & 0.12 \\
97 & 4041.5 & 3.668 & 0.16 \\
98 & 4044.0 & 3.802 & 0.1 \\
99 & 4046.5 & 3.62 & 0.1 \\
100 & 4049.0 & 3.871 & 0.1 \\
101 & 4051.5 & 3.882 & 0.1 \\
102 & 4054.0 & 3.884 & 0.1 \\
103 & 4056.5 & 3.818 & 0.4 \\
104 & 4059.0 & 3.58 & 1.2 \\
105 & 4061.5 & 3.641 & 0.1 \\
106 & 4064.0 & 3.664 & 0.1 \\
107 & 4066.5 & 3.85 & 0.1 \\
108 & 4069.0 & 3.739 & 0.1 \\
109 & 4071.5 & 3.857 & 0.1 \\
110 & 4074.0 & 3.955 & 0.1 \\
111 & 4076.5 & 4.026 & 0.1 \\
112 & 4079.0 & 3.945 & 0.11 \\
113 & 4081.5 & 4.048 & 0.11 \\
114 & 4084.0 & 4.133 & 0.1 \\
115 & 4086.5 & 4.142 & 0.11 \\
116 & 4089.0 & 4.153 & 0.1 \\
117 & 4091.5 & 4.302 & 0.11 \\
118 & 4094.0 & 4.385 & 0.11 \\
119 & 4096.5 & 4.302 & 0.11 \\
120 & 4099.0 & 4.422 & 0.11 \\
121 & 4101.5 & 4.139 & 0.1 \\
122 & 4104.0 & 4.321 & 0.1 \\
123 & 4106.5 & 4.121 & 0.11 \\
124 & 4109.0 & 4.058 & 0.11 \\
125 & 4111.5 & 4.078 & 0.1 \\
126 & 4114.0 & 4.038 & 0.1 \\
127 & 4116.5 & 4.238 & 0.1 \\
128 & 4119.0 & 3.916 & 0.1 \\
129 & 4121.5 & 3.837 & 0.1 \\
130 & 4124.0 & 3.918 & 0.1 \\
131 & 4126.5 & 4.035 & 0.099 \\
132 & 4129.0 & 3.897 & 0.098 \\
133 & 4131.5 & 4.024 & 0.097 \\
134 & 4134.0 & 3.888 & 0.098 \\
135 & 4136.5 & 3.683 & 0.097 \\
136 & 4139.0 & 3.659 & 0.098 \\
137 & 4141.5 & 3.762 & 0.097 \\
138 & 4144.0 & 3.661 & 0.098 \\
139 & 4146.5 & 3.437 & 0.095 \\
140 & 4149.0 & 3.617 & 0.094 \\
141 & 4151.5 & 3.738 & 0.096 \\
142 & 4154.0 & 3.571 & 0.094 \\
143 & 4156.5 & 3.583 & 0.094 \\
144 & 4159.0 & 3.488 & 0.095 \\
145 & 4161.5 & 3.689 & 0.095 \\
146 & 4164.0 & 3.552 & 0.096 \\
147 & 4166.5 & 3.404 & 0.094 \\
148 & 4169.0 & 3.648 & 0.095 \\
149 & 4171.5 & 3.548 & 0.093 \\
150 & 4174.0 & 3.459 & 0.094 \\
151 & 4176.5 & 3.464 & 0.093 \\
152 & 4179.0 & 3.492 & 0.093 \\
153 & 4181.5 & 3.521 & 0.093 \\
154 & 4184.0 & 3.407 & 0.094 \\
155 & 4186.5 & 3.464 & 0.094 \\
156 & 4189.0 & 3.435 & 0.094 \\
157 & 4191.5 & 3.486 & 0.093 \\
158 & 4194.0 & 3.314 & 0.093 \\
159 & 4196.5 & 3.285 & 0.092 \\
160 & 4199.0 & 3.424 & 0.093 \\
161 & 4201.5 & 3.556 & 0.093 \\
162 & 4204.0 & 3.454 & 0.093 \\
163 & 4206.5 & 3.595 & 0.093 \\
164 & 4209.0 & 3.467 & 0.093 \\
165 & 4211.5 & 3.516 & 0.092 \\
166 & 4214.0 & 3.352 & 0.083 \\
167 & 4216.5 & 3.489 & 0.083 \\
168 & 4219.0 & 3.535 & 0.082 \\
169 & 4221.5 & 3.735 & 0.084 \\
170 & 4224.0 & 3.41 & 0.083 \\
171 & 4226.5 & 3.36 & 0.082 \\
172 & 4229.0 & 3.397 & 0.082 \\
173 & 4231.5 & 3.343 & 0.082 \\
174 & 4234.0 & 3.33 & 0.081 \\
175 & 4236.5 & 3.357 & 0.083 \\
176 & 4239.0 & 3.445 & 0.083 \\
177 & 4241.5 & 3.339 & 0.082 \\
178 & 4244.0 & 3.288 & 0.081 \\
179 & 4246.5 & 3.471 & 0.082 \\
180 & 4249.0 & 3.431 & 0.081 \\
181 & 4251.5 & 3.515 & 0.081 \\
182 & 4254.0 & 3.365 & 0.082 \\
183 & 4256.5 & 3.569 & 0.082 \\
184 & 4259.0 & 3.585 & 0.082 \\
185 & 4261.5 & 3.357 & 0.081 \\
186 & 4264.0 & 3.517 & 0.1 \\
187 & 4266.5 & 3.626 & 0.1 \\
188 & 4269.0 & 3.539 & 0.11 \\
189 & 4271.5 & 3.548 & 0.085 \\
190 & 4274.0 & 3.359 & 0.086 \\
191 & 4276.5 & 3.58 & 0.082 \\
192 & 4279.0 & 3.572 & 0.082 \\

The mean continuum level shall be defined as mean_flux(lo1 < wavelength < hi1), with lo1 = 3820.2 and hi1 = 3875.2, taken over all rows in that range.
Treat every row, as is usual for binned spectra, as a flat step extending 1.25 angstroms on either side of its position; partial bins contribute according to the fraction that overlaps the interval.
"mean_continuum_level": 4.6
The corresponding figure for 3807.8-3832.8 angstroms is 4.5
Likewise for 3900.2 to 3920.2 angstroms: 4.3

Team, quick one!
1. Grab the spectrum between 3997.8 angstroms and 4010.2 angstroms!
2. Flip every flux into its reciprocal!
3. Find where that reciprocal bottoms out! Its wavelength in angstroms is 3999.0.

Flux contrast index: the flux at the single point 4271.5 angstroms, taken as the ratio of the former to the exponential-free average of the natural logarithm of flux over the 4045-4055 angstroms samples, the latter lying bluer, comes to 2.65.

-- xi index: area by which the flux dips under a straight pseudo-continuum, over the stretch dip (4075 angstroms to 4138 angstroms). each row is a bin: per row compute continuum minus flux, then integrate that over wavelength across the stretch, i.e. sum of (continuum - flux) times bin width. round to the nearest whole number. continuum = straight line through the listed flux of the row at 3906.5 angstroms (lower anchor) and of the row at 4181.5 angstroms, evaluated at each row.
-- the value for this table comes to -21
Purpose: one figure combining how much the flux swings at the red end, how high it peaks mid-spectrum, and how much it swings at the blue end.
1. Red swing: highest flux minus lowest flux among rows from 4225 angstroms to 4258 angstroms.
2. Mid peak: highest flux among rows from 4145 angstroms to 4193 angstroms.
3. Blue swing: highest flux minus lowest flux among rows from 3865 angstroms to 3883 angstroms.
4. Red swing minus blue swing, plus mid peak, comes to 3.3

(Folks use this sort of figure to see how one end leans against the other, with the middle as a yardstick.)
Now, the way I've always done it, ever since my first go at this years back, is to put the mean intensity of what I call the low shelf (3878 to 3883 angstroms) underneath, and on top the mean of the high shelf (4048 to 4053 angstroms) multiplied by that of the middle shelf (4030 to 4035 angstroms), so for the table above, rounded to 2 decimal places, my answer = 3.03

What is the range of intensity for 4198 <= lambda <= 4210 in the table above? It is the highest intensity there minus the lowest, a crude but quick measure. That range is 0.17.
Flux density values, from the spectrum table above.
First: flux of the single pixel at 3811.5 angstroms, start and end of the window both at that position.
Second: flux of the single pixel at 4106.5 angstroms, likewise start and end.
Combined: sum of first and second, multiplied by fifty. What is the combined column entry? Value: 432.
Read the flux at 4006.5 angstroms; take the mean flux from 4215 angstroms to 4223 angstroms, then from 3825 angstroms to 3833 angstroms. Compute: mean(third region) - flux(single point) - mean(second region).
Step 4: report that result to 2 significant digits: -3.1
